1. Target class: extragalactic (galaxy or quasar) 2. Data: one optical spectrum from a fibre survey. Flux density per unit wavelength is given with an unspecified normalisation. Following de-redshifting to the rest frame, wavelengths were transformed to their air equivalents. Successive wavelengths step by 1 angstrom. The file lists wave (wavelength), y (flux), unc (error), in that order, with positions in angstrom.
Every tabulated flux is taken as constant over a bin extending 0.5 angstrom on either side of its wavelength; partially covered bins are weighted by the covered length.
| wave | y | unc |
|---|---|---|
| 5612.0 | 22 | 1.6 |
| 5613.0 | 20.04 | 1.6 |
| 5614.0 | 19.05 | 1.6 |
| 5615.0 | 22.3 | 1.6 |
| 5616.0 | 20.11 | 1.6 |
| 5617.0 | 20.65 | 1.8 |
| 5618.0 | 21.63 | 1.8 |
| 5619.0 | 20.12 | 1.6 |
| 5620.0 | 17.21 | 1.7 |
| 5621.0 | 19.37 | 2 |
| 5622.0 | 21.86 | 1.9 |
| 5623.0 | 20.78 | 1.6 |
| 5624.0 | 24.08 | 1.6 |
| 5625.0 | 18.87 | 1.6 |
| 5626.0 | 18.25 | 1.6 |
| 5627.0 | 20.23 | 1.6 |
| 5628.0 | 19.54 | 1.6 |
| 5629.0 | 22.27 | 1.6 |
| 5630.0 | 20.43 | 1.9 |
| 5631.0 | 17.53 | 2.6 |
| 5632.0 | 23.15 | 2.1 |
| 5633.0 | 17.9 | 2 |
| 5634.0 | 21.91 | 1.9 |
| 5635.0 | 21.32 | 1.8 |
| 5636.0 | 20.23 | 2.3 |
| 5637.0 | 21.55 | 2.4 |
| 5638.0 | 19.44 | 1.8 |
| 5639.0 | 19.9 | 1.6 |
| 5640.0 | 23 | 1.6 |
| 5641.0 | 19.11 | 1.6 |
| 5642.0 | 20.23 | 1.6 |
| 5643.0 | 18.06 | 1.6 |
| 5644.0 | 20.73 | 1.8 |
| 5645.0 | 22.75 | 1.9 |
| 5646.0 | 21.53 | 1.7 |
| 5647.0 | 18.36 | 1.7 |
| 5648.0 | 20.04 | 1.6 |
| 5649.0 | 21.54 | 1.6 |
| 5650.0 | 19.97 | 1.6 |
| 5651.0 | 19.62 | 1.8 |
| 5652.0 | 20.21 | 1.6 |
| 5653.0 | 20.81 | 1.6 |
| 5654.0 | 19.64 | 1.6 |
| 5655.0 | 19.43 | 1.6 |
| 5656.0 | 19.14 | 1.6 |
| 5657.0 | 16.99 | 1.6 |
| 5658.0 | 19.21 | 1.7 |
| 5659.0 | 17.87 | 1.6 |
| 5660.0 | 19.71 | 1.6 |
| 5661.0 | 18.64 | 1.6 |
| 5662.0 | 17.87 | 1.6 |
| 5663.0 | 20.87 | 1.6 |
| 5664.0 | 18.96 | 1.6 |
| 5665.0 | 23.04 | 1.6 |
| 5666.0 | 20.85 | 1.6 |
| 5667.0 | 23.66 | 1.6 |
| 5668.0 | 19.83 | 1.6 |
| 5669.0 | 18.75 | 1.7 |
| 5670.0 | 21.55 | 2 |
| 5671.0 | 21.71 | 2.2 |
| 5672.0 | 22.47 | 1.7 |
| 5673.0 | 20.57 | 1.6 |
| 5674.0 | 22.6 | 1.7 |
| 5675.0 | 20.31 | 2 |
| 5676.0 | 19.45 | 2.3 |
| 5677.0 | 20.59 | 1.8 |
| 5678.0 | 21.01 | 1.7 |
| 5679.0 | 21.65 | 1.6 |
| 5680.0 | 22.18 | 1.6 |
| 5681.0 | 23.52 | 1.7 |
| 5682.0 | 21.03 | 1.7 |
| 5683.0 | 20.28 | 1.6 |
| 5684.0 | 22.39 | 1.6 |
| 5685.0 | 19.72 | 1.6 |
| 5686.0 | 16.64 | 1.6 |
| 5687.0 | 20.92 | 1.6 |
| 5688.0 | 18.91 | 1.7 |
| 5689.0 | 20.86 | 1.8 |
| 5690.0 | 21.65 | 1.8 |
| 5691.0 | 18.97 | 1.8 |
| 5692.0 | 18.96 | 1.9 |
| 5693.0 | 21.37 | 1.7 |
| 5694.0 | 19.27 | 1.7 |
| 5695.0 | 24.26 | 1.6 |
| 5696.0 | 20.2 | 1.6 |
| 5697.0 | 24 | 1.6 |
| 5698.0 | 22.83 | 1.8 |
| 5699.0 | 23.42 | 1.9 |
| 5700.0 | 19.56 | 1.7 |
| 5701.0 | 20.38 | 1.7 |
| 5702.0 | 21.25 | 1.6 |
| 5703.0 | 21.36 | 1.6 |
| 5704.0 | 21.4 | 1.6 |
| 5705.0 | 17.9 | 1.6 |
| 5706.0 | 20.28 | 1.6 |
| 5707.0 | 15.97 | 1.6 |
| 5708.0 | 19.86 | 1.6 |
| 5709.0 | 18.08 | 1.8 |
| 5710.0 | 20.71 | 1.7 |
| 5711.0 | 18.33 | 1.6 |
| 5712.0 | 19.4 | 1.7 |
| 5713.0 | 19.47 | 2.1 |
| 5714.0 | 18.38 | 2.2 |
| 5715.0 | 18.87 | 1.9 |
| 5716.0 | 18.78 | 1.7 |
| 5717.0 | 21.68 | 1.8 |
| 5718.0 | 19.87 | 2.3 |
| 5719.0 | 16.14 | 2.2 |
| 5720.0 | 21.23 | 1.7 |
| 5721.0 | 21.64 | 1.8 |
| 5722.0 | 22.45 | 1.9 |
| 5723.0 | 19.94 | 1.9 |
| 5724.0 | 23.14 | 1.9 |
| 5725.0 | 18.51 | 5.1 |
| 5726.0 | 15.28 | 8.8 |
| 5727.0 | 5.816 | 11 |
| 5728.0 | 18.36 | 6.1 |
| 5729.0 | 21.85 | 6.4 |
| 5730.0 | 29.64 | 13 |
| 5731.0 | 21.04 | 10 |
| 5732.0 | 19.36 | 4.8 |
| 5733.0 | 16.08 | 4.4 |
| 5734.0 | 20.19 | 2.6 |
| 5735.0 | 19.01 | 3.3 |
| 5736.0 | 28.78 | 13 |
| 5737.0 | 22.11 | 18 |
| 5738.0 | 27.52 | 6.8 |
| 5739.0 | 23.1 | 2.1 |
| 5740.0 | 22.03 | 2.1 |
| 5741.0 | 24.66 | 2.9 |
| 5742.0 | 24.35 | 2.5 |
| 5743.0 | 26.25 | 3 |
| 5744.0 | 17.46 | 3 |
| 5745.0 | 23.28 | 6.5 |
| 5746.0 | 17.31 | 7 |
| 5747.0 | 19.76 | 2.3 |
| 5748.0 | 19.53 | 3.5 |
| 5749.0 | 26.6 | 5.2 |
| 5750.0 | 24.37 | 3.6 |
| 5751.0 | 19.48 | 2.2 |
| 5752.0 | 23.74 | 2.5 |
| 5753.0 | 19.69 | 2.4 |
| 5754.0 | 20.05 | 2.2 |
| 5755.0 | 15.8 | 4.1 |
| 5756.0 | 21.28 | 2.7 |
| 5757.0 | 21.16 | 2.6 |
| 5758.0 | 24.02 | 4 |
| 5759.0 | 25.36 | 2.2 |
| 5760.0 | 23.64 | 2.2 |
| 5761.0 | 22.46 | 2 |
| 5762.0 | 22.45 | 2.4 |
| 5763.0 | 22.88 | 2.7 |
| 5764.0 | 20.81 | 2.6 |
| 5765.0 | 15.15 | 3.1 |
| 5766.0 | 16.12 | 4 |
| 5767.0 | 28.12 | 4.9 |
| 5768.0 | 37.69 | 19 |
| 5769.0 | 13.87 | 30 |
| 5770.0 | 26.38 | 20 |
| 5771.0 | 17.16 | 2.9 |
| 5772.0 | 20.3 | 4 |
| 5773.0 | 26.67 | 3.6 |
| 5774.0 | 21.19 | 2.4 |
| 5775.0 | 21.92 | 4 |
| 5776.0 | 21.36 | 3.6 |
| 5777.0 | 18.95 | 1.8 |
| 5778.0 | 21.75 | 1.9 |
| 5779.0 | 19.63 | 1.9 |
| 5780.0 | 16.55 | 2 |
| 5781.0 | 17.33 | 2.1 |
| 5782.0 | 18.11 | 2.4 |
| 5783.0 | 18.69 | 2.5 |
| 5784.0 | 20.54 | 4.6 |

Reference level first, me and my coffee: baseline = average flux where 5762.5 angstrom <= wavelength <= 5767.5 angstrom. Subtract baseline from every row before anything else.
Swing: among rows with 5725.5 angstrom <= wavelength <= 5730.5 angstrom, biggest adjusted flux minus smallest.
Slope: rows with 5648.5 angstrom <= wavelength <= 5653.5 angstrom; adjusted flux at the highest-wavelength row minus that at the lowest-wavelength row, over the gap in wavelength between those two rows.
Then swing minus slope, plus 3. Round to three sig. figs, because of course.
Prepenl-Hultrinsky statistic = 27.0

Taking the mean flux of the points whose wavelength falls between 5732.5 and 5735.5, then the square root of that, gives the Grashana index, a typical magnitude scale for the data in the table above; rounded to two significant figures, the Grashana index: 4.3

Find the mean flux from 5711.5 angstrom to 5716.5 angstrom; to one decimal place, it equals 19.0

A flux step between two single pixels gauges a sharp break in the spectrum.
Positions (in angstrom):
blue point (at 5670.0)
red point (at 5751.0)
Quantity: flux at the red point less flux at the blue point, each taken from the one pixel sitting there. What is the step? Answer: -2.1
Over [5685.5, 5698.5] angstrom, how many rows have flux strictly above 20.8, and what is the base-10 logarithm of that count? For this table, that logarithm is 0.85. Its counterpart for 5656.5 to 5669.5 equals 0.60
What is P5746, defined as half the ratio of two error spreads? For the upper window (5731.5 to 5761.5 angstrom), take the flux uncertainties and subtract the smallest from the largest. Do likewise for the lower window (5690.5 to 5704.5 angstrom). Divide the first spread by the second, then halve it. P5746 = 27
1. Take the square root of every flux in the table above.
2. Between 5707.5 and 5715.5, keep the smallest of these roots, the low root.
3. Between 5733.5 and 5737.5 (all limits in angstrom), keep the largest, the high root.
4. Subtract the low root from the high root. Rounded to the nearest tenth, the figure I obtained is 1.1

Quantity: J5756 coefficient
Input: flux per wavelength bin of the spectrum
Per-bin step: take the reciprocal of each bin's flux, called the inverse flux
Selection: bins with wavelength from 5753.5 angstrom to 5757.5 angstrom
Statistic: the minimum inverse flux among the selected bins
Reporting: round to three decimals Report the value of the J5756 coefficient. 0.047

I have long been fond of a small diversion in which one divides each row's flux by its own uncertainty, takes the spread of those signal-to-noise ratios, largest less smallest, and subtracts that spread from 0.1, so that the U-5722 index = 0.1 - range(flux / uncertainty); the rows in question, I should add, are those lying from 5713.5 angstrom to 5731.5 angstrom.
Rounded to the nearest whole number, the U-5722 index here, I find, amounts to -12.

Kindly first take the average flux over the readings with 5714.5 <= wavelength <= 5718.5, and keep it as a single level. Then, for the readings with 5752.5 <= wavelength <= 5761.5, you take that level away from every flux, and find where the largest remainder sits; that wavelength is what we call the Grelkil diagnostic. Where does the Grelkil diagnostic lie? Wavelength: 5759.0 angstrom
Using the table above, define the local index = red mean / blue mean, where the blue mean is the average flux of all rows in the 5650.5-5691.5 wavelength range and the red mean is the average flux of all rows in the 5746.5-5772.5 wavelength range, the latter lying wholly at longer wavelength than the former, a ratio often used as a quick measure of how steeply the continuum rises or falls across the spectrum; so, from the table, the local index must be 1.07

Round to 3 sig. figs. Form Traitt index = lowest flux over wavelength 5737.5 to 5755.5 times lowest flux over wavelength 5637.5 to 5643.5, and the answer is 285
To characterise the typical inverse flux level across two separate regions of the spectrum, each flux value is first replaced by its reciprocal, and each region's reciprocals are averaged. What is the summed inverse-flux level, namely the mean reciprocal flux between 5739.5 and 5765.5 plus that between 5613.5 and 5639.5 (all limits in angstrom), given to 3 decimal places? 0.097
